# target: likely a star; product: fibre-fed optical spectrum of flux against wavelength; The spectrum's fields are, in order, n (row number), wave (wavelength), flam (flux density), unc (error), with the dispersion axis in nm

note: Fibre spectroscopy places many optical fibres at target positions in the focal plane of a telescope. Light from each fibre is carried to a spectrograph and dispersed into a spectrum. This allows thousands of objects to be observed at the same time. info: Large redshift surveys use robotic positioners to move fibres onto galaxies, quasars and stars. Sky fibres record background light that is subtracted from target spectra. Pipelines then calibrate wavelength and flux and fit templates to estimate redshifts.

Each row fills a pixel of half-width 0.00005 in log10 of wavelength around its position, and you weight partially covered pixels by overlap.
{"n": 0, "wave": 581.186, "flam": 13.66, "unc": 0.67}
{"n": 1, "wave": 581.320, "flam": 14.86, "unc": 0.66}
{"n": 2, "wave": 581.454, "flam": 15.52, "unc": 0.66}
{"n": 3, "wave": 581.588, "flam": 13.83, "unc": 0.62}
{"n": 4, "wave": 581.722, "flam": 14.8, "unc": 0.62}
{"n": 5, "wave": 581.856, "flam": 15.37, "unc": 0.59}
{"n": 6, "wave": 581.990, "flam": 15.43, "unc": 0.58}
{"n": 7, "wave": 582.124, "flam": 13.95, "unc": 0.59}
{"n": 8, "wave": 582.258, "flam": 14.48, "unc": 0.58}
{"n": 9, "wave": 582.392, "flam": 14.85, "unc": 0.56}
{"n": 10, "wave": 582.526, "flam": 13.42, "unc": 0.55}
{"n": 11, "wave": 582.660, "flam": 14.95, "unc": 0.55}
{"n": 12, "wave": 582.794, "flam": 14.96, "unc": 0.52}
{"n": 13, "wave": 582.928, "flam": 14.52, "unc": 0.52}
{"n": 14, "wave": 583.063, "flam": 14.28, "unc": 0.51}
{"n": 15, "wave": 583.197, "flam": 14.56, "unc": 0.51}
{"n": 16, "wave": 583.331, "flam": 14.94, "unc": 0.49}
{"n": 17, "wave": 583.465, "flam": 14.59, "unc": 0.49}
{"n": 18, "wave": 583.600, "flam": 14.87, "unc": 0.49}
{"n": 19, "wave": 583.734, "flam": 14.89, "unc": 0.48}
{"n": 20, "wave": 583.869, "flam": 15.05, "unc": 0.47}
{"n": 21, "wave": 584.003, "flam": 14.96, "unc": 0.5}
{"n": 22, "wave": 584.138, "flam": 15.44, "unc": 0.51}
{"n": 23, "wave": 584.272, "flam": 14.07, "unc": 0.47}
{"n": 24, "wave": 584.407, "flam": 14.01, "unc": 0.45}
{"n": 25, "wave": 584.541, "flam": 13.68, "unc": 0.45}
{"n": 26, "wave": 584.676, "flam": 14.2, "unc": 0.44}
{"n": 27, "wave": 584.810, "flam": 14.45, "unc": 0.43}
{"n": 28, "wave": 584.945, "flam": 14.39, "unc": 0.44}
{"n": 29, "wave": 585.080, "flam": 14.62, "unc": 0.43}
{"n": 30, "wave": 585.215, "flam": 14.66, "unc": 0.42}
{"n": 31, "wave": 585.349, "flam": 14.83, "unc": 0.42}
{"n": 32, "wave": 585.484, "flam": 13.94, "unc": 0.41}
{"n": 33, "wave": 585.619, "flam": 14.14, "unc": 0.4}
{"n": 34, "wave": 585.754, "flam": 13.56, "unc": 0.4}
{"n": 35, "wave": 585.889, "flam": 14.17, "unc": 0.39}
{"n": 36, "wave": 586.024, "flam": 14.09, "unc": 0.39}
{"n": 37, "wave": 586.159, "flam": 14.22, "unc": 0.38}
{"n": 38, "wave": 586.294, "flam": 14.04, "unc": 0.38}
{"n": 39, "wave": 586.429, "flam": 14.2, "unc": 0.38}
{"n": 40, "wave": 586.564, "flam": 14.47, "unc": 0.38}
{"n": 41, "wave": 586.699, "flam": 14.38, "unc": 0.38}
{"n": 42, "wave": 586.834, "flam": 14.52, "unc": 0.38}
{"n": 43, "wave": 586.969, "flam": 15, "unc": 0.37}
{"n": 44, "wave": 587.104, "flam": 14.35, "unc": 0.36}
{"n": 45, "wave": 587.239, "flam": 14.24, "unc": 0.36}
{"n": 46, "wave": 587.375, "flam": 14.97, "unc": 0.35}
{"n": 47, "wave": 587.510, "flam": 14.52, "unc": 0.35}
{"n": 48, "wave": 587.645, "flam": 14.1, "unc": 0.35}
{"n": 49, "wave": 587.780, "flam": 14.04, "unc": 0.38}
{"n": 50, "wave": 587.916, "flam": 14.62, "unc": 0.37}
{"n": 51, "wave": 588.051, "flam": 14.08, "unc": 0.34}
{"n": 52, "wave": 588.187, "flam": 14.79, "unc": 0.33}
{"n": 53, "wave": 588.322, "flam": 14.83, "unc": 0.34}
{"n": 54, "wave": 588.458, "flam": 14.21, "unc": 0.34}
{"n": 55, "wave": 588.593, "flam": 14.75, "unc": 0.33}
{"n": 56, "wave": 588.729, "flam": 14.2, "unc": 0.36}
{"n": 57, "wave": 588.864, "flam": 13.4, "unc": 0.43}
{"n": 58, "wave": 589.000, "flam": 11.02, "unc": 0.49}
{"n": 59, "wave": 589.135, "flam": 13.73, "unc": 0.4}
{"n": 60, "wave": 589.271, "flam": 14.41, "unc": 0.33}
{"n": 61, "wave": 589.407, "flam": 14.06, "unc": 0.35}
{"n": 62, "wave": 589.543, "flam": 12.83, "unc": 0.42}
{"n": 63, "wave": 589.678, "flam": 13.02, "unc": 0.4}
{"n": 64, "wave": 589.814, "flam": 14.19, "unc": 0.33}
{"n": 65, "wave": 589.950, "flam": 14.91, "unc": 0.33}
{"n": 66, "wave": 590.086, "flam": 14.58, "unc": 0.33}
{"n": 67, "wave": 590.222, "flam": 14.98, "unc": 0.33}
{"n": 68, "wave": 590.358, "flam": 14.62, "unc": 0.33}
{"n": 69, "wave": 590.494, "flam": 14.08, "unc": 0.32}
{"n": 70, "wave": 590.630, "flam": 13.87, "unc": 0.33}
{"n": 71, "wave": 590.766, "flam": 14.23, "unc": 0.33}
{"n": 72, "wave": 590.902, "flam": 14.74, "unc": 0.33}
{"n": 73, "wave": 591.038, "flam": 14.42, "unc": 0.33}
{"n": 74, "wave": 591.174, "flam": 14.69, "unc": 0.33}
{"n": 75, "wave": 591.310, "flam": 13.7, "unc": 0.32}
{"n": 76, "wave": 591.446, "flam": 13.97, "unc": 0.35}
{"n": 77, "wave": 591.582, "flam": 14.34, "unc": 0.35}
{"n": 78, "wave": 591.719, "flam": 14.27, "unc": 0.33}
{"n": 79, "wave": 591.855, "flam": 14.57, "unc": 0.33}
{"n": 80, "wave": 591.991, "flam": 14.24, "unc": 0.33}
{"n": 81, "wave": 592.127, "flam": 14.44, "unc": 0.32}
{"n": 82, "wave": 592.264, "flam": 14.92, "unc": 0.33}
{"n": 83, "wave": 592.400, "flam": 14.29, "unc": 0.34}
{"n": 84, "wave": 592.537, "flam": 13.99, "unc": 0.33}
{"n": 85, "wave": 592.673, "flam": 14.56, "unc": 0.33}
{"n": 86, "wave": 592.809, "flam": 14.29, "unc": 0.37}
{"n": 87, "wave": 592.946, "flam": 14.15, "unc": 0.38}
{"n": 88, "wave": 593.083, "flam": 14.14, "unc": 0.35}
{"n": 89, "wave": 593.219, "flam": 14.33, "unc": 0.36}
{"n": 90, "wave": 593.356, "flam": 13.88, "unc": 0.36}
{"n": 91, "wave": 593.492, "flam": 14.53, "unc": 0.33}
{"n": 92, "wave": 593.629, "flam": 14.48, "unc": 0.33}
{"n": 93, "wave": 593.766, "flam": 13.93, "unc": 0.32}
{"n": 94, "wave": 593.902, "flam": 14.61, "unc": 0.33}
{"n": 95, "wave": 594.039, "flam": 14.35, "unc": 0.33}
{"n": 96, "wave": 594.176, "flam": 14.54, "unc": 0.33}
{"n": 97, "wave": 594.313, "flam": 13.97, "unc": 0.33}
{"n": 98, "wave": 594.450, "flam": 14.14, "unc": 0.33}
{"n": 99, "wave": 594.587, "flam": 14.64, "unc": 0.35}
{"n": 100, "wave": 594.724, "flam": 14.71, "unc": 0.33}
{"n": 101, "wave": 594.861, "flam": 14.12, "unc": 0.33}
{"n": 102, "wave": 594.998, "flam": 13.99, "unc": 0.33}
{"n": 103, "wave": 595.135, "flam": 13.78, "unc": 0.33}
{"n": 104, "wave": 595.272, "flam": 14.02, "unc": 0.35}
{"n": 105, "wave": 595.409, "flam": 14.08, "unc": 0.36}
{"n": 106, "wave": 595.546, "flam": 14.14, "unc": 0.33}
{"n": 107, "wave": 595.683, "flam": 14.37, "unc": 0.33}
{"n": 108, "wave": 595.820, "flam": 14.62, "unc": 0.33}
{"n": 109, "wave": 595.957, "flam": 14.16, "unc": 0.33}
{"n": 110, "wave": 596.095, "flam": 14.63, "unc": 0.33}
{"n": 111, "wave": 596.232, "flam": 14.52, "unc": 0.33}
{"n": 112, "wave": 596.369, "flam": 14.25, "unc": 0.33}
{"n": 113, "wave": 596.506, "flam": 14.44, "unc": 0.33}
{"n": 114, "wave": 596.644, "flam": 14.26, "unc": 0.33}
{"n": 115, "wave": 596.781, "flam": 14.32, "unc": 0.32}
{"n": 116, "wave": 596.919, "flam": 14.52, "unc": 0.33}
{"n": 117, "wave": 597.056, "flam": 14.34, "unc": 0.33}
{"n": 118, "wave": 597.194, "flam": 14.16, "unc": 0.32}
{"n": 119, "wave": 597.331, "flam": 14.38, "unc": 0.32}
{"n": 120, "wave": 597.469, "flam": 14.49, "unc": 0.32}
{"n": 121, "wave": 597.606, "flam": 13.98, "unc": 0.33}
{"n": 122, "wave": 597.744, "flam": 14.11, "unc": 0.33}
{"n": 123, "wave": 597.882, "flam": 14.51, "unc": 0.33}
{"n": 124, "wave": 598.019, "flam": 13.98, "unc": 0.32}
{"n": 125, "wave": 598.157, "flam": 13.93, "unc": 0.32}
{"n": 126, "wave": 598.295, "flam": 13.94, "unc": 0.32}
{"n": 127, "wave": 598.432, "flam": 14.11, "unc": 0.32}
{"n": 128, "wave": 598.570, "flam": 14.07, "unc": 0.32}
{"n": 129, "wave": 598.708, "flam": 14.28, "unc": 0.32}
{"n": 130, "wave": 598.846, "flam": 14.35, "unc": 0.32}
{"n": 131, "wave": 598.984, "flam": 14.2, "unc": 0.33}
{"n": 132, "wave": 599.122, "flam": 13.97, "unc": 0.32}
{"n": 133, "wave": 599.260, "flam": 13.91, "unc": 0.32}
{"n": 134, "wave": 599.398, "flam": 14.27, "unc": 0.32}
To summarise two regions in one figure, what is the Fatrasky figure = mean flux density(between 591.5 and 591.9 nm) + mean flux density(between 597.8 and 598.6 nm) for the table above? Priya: 28.5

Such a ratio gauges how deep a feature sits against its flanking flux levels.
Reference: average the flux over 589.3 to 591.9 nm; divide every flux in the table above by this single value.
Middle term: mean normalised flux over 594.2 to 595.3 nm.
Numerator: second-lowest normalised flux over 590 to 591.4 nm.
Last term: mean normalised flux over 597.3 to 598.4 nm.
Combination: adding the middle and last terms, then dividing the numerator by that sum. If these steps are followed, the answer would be 0.489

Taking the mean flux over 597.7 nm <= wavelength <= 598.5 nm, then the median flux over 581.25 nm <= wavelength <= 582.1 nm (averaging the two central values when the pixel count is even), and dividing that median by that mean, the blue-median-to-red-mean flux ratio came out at 1.07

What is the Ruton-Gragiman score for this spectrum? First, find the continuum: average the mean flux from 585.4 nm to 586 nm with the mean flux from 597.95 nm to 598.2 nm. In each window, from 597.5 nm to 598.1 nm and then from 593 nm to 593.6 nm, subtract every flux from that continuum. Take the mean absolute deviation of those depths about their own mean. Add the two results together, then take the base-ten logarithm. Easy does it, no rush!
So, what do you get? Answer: -0.41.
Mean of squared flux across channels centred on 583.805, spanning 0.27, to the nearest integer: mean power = 224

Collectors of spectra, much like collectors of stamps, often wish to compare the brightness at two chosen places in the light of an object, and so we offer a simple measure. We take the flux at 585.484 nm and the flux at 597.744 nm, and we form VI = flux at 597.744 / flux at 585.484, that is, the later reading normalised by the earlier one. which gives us 1.01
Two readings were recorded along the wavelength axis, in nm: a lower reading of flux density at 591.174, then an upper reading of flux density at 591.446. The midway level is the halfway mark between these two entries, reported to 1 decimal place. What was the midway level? 14.3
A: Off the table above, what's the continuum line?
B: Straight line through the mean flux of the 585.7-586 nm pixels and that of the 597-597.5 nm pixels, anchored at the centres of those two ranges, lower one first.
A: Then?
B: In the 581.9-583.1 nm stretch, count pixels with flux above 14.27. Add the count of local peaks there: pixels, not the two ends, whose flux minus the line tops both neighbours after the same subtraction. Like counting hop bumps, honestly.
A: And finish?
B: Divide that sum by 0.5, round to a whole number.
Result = 18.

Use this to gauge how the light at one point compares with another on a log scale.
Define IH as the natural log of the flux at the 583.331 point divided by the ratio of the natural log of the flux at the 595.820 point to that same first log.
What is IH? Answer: 2.73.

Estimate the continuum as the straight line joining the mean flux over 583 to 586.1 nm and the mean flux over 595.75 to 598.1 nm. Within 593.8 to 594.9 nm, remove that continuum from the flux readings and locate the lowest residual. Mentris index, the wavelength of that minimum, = 594.313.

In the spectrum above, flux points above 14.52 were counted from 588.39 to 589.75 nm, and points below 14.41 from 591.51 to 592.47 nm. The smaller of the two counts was 1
